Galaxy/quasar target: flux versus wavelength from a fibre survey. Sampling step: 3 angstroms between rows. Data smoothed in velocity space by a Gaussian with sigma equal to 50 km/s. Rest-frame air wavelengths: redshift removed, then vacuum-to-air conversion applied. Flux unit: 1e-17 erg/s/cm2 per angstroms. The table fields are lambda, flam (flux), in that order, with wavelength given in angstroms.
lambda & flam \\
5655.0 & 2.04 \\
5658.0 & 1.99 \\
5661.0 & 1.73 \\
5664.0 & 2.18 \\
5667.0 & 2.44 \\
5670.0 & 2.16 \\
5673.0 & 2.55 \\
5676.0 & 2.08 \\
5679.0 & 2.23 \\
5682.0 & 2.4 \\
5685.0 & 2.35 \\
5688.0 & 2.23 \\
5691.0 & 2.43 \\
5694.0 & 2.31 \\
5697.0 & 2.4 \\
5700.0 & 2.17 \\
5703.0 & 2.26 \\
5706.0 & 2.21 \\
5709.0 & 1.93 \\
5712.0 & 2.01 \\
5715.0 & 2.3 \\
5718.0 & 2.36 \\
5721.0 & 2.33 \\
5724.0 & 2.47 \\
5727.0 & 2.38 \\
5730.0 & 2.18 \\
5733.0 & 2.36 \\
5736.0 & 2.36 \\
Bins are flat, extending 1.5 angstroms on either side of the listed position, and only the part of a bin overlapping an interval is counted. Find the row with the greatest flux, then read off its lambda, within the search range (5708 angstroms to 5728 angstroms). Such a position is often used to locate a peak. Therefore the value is 5724.0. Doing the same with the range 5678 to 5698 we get 5691.0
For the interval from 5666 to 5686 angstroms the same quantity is 5673.0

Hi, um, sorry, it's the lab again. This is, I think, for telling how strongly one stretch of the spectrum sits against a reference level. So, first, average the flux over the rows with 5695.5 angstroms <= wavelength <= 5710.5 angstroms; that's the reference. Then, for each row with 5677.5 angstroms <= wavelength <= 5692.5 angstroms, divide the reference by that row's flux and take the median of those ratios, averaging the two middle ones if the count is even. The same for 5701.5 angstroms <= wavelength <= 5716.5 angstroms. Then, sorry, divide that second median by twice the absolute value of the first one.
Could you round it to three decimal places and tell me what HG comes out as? 0.532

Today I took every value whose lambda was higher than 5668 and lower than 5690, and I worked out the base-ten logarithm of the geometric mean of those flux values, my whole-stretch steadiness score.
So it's 0.36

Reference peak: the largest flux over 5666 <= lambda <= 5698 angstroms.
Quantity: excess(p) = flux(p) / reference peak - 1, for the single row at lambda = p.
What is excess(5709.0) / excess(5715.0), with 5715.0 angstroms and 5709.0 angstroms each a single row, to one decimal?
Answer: 2.5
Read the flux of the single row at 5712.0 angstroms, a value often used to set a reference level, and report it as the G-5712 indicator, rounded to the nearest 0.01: 2.01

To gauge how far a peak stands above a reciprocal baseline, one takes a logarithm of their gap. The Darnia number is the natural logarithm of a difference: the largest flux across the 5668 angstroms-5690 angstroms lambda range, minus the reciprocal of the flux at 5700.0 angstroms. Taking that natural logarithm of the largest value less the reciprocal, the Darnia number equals 0.737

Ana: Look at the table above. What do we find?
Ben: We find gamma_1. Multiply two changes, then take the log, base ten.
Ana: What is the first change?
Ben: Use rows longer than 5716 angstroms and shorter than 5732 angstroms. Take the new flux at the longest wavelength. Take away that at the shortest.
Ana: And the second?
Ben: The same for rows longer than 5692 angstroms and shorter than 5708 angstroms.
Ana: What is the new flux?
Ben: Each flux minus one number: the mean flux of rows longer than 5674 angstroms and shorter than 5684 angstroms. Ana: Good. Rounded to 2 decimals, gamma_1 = -1.74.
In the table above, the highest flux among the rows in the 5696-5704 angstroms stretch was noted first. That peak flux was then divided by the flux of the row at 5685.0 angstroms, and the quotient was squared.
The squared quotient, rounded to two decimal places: 1.04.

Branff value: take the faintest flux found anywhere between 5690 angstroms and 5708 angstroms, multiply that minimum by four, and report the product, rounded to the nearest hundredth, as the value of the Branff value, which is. 8.68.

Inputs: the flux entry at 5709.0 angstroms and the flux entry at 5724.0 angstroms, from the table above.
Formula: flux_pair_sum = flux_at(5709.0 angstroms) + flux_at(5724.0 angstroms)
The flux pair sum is 4.4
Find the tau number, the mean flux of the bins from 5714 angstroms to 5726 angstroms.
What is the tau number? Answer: 2.37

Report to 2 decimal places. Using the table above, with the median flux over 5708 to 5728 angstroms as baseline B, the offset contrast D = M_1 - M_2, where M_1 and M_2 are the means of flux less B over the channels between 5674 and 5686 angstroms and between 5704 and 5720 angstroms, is 0.10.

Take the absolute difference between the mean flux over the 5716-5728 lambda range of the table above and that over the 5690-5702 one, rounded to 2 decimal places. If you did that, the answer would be 0.06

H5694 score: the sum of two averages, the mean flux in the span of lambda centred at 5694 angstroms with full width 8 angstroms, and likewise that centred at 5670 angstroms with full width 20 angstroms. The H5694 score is 4.58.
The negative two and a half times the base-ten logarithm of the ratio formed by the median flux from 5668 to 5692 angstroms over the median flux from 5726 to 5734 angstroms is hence 0.033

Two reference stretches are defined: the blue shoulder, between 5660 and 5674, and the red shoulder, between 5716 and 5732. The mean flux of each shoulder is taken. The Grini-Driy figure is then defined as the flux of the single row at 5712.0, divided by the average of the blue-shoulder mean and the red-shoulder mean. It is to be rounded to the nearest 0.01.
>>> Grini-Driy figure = 0.88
